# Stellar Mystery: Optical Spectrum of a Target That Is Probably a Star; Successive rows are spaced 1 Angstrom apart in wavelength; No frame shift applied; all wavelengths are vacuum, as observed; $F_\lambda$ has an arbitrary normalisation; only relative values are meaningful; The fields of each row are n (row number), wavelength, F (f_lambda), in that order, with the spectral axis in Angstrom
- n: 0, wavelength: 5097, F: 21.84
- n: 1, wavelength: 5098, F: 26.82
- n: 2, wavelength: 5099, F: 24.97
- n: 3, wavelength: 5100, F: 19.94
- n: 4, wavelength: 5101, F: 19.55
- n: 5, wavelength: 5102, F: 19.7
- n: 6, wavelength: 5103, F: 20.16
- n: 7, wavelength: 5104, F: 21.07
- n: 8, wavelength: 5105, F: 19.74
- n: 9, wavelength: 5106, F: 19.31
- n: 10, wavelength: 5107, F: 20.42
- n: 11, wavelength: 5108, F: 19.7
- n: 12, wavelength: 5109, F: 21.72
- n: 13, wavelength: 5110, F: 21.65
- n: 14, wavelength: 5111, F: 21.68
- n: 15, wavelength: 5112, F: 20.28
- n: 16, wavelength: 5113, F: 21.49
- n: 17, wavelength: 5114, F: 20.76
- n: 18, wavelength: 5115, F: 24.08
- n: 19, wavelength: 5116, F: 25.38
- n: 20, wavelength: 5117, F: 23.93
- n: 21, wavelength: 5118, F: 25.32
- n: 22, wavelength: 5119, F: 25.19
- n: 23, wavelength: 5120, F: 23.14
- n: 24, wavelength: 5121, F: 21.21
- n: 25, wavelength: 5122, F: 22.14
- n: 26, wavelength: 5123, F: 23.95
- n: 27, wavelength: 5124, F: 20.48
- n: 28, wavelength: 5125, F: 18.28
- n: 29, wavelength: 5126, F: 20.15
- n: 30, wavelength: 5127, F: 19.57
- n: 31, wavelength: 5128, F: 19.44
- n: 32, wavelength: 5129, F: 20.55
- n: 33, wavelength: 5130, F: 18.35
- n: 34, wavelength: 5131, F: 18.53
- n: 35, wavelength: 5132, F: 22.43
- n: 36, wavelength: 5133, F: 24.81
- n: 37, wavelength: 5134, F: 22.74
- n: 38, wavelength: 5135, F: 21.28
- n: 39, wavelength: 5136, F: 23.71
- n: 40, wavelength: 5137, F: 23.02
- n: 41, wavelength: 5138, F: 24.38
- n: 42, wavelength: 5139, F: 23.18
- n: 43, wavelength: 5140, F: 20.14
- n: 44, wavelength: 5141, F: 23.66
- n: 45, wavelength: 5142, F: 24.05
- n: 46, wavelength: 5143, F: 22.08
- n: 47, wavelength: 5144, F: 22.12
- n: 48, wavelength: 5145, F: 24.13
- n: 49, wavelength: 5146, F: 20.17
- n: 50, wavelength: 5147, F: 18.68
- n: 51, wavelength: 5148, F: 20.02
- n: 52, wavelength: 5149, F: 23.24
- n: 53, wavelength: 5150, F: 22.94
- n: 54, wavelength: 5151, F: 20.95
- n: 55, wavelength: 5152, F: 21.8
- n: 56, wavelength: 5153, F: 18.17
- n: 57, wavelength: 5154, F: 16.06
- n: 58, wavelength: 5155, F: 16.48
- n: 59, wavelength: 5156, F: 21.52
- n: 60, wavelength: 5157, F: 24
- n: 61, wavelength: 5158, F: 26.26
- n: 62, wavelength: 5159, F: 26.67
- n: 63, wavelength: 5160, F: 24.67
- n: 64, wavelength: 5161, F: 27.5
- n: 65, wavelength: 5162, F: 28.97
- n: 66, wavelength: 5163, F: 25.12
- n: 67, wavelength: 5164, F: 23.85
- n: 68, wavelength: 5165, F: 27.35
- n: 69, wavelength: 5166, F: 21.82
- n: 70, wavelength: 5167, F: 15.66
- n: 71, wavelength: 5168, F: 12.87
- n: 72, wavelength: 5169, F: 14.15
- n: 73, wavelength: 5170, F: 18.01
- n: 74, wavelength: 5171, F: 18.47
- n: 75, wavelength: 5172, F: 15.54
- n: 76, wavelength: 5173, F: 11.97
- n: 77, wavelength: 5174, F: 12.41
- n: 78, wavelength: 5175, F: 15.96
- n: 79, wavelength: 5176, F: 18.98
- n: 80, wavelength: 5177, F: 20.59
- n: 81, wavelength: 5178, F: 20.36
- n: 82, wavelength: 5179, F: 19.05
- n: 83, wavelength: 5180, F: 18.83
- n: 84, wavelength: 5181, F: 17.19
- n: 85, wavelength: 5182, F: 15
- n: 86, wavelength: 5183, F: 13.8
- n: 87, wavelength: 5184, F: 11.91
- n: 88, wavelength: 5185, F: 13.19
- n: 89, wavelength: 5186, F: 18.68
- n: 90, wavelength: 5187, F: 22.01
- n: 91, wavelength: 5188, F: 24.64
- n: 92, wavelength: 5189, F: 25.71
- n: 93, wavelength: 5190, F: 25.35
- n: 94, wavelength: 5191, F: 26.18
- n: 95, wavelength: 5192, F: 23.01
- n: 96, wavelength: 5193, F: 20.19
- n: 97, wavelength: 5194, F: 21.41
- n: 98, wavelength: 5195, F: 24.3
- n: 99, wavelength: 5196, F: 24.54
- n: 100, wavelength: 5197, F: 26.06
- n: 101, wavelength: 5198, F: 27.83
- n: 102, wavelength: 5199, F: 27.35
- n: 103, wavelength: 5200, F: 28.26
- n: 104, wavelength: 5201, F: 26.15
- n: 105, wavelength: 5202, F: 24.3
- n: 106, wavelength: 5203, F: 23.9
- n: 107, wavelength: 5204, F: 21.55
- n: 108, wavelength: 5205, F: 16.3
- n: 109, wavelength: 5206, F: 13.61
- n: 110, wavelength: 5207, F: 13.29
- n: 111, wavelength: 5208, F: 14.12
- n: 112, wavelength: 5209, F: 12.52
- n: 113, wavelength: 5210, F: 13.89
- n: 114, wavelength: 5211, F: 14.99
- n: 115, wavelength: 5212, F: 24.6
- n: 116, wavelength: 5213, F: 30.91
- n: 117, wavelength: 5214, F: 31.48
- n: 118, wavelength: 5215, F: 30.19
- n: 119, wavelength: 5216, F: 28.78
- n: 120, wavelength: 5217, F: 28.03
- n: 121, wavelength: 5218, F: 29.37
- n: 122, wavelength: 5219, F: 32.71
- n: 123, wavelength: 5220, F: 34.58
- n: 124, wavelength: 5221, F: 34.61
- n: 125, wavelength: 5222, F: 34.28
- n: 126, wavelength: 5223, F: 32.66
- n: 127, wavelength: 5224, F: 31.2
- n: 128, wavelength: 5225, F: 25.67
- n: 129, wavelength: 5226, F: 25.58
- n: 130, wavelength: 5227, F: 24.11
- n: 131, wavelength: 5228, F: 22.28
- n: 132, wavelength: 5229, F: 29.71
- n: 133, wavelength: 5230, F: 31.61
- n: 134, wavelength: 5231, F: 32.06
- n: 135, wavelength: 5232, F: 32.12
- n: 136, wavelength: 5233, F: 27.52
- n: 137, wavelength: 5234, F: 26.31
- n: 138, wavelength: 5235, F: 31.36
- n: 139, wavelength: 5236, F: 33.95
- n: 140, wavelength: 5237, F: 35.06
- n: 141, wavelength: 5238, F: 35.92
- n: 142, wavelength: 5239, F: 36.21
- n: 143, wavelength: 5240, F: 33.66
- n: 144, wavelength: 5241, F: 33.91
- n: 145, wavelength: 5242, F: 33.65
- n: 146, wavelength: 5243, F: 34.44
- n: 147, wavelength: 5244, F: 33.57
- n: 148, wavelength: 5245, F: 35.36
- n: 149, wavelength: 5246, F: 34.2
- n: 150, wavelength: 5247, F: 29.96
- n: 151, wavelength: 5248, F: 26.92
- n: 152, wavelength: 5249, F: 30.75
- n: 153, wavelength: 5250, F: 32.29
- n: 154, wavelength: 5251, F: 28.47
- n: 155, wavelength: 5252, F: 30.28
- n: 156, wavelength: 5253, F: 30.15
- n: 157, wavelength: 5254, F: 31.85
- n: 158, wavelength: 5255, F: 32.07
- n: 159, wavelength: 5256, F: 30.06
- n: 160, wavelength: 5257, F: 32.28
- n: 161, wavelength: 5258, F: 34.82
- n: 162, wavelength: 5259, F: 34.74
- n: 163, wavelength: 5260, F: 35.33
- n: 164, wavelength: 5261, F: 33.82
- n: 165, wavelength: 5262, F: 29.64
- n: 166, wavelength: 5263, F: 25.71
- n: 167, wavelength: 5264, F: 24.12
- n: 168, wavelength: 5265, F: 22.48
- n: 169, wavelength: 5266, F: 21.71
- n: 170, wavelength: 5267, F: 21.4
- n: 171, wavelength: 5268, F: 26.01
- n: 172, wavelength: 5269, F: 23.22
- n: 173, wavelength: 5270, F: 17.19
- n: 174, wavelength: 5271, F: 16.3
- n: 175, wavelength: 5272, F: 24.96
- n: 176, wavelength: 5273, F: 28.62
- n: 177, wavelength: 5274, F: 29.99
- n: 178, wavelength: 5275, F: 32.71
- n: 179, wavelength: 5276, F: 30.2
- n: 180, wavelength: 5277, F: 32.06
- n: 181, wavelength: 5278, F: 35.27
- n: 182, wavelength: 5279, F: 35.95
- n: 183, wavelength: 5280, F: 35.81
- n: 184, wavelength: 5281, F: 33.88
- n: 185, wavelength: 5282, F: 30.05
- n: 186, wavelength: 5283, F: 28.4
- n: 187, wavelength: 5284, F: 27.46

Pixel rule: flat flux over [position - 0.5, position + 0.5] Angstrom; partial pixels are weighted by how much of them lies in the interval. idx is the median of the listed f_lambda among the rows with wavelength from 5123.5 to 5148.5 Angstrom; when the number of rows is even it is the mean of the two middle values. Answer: 21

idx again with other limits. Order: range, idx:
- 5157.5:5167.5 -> 26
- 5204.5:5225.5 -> 29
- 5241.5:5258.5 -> 32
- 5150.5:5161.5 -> 22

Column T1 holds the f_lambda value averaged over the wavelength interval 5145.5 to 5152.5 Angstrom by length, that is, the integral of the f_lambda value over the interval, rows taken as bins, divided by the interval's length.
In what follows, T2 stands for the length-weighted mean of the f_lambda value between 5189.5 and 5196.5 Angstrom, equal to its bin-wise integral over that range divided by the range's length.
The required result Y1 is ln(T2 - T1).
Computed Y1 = 0.9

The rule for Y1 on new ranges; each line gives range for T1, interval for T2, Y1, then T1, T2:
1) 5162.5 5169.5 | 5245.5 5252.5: 2.3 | 20.1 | 30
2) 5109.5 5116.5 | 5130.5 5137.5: -1.8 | 22.2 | 22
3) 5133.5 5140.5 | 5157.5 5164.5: 1.3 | 22.6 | 26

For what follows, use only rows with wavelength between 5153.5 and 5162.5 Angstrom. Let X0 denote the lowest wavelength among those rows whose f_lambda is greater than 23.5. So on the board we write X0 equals 5157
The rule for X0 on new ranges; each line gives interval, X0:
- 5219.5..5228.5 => 5220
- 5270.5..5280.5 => 5272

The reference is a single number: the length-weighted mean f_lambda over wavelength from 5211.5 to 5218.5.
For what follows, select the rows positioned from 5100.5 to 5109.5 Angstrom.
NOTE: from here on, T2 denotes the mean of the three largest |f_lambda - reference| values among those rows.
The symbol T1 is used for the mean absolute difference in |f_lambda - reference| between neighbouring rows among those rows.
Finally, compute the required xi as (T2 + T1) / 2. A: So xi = 5.2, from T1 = 0.9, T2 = 9.5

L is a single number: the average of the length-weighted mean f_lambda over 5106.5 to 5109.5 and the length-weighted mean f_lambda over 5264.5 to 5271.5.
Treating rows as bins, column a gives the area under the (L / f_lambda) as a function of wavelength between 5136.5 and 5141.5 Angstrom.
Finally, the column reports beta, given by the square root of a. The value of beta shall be 2.1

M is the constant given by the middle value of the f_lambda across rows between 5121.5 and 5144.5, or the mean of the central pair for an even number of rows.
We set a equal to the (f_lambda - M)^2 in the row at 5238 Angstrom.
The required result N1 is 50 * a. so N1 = 9522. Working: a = 190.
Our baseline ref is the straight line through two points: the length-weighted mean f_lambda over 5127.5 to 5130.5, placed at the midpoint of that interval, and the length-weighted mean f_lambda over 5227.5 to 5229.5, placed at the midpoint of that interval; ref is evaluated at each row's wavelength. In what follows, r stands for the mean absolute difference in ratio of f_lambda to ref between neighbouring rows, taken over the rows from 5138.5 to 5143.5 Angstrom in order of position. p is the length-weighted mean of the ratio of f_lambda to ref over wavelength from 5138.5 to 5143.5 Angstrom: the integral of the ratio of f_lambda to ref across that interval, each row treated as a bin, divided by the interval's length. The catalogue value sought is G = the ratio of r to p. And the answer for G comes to 0.10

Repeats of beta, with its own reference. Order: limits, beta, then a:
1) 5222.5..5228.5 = 2.2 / 4.7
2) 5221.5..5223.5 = 1.1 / 1.2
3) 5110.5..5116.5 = 2.4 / 5.7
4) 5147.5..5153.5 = 2.4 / 6.0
